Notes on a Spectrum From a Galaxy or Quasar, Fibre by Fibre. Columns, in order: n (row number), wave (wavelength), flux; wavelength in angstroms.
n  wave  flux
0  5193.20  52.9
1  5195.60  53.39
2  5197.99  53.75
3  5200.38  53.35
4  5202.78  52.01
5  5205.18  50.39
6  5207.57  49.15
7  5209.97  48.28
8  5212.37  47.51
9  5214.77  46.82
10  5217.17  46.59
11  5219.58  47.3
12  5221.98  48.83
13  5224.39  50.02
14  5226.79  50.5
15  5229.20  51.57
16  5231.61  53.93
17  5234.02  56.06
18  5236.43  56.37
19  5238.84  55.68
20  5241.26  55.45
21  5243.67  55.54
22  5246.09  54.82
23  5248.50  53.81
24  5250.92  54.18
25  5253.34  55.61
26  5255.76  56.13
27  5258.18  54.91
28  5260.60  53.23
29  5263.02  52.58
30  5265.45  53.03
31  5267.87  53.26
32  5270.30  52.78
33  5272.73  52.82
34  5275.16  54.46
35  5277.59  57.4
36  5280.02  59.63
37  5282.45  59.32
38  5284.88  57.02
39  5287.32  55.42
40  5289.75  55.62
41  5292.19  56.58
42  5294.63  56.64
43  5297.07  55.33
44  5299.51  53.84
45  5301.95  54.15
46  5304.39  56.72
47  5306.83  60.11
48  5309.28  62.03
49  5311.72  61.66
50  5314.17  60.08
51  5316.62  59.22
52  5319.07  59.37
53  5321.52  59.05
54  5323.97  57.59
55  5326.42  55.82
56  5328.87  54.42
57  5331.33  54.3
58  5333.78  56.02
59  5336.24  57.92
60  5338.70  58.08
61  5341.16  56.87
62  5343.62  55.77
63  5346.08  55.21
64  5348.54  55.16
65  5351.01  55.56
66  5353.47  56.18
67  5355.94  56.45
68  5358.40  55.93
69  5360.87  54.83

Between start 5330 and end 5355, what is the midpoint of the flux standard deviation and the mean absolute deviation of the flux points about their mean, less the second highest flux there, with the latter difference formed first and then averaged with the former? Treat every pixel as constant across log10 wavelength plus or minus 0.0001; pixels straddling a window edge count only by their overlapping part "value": -27.9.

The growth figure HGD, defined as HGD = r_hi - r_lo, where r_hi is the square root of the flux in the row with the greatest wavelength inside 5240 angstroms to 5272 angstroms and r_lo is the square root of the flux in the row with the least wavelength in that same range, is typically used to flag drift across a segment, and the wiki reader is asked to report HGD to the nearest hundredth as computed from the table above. -0.18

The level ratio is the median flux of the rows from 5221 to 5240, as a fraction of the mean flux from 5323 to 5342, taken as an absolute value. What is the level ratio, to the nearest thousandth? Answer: 0.936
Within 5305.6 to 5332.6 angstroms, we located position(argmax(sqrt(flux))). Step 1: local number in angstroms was 5309.28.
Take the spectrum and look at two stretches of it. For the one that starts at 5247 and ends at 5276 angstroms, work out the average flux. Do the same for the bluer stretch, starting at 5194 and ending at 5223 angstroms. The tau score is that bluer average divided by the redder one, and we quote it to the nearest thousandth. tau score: 0.924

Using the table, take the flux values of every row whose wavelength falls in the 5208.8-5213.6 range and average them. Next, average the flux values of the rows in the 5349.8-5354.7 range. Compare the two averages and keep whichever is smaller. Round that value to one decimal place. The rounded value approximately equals 47.9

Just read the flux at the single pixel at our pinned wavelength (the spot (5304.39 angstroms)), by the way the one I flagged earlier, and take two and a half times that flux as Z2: 142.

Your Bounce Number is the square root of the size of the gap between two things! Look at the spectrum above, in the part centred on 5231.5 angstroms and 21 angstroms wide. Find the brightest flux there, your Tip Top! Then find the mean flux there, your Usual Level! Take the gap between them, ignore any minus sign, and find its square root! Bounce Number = 1.8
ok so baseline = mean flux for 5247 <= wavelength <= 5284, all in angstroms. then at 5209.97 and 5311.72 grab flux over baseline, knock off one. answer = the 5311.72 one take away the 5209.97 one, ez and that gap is 0.24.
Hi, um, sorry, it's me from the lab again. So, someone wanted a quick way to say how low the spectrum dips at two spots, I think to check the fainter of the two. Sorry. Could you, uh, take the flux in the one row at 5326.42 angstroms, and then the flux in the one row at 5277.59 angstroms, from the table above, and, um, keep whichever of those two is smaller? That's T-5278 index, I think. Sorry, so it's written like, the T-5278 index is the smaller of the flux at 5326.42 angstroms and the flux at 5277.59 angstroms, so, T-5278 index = 55.8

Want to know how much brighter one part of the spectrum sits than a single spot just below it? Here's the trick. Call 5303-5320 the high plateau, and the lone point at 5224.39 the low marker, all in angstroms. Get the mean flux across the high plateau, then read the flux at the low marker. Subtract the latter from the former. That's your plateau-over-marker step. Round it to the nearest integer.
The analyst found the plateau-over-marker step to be 10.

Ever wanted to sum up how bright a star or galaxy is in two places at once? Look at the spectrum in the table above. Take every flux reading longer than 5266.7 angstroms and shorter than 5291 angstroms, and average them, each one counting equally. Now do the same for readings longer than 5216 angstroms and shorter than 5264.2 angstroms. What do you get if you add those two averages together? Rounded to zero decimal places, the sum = 109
